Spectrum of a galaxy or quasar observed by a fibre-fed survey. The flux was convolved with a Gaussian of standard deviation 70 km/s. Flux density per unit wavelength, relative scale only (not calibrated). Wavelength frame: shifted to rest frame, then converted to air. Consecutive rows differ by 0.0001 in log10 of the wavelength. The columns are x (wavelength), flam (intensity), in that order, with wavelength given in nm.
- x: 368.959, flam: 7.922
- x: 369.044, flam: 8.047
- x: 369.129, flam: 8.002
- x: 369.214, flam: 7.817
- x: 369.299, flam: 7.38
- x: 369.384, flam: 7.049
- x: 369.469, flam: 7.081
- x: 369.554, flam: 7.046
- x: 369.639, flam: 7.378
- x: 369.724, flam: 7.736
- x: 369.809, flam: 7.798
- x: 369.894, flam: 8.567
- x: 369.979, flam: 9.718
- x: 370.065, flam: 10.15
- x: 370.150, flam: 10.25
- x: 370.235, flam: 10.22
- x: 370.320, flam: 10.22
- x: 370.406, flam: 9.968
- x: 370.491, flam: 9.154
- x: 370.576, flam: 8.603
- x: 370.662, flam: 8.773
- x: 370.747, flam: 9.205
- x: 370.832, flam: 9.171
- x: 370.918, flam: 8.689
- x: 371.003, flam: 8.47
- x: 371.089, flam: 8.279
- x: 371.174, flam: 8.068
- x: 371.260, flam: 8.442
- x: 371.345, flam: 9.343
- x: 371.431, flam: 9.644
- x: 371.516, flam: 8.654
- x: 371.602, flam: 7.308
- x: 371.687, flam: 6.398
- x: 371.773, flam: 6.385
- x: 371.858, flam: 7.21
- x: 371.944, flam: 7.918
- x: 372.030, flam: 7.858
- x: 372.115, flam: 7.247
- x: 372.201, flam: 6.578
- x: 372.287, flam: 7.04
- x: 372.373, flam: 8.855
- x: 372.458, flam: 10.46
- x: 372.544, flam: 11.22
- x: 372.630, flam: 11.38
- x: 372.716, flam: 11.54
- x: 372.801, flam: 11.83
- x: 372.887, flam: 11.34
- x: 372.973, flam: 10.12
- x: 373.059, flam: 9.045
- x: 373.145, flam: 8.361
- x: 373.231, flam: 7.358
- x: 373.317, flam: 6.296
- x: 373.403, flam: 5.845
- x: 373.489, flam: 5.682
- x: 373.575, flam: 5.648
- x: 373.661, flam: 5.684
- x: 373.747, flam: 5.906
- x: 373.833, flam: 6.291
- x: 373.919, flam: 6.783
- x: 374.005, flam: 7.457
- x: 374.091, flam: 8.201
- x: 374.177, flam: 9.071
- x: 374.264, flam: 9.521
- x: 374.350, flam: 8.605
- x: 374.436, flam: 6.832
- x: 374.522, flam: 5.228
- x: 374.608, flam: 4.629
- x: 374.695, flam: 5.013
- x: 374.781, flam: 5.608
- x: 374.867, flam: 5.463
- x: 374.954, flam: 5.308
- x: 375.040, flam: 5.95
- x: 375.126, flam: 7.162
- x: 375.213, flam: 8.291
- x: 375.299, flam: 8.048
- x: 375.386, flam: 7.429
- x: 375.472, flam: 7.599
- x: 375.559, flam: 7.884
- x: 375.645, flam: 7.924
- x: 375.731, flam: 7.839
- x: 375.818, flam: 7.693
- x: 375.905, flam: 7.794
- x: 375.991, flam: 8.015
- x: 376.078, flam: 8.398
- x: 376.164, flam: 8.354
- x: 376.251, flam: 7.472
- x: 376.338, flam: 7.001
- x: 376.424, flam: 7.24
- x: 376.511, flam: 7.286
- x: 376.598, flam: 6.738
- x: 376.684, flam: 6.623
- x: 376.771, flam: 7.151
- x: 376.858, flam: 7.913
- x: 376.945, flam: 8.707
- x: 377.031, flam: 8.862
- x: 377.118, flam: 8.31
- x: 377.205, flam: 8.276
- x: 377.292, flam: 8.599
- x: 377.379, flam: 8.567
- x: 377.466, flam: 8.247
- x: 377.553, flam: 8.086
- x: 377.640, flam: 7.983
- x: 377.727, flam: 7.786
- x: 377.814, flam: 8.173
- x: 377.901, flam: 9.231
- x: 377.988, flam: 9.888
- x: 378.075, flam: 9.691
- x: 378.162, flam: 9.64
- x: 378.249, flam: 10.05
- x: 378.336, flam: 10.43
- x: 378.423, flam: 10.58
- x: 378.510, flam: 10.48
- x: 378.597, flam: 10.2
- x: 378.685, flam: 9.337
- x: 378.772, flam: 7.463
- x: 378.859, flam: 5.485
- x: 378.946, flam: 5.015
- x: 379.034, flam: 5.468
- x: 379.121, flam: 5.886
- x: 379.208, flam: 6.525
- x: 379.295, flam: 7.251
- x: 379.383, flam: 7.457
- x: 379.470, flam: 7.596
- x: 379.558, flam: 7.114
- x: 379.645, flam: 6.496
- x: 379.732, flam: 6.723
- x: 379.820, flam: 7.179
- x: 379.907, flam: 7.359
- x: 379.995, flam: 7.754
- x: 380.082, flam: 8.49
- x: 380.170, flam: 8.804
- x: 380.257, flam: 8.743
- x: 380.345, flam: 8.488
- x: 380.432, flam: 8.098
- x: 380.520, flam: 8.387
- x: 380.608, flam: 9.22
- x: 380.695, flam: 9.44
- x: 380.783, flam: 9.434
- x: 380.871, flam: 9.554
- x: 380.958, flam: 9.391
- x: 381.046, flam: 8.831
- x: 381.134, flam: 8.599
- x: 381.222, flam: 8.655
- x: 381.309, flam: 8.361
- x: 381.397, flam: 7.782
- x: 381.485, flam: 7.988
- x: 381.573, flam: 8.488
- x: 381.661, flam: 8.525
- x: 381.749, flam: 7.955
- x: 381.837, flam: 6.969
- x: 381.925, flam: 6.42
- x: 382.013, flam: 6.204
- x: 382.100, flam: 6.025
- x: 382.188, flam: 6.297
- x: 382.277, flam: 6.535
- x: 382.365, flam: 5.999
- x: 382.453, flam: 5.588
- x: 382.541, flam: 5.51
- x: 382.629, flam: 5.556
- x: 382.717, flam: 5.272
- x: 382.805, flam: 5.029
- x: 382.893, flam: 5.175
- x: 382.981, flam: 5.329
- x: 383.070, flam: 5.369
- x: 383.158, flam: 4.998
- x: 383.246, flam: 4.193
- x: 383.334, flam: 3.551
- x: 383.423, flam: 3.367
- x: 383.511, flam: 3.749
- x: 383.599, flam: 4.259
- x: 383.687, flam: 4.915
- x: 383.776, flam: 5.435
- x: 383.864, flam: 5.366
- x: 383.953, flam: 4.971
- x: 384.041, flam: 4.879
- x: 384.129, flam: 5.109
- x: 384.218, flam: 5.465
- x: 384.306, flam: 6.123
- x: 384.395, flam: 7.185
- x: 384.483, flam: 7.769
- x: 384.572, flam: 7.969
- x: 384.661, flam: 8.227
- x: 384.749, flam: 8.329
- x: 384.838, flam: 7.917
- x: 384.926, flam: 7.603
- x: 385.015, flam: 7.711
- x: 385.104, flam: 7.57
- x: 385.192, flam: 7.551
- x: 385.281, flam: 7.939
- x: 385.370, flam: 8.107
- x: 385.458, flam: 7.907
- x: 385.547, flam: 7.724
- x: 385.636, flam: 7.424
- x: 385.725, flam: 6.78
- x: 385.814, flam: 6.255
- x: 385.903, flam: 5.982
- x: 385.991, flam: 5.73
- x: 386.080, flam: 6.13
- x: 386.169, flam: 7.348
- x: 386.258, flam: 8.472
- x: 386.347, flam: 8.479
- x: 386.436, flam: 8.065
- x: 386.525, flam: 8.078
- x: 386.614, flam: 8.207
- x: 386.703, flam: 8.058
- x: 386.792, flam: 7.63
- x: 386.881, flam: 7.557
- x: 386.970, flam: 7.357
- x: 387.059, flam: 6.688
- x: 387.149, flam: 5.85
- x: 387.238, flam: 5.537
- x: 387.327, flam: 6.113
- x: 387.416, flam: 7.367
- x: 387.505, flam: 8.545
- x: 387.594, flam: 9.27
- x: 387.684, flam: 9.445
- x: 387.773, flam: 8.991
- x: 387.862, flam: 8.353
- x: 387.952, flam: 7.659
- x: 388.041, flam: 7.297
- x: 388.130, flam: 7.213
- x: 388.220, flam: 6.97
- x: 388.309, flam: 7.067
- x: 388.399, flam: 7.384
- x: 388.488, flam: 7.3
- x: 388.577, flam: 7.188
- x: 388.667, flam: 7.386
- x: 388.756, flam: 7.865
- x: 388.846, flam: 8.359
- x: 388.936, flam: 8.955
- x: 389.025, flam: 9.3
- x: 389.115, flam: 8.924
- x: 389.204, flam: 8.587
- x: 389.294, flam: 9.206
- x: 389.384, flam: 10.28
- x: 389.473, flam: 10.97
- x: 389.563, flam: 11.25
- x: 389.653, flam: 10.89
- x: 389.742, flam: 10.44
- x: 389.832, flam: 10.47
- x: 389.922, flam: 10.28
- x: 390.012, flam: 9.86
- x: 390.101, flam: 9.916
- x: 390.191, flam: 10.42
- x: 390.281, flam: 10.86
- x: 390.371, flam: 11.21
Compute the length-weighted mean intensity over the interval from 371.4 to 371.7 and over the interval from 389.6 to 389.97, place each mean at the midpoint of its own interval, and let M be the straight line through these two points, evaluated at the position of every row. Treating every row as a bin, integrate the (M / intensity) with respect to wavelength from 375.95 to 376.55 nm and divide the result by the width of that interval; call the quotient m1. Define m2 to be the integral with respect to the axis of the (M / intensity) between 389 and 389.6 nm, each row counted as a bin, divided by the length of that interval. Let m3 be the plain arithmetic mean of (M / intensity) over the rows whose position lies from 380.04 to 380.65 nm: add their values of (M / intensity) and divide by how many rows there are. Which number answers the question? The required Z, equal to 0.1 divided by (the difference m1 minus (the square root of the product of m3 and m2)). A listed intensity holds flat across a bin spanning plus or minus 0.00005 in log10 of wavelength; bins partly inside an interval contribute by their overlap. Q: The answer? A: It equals 1.6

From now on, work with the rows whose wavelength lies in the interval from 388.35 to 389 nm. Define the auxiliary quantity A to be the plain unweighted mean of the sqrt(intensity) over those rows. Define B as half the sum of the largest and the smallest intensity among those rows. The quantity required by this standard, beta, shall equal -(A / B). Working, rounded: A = 2.79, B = 8.1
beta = -0.345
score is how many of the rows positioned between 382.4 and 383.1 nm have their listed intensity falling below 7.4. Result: 8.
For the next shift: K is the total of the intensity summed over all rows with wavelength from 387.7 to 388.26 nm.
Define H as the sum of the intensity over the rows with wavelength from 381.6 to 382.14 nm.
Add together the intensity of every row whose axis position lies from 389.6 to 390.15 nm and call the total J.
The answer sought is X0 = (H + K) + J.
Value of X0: 150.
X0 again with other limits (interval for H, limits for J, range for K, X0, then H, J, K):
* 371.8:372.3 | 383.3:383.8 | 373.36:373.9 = 104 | 43.9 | 25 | 35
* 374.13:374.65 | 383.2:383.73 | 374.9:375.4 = 110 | 43.9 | 24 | 42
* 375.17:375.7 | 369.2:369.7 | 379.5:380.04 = 134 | 47.2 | 44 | 43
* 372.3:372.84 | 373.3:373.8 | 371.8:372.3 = 144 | 65.3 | 35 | 44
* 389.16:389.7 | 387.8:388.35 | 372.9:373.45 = 153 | 61.2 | 45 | 47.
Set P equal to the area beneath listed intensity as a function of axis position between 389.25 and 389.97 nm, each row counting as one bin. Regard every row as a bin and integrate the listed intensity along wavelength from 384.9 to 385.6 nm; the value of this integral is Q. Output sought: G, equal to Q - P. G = -2.1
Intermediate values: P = 7.5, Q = 5.4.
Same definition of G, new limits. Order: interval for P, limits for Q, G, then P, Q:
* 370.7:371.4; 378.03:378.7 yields 0.6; 6.1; 6.8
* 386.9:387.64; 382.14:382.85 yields -1.2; 5.3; 4.1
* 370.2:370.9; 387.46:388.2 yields -0.4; 6.6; 6.1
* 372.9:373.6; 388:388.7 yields -0.2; 5.3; 5.1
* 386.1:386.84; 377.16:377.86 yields -0.2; 5.9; 5.7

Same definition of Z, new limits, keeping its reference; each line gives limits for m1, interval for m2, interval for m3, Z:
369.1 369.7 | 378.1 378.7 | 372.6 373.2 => 0.5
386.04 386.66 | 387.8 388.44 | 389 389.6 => 1.3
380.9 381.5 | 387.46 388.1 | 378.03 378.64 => 1.7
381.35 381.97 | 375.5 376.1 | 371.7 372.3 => 0.9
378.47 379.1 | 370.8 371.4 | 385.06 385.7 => 0.5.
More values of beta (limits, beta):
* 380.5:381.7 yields -0.341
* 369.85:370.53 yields -0.332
